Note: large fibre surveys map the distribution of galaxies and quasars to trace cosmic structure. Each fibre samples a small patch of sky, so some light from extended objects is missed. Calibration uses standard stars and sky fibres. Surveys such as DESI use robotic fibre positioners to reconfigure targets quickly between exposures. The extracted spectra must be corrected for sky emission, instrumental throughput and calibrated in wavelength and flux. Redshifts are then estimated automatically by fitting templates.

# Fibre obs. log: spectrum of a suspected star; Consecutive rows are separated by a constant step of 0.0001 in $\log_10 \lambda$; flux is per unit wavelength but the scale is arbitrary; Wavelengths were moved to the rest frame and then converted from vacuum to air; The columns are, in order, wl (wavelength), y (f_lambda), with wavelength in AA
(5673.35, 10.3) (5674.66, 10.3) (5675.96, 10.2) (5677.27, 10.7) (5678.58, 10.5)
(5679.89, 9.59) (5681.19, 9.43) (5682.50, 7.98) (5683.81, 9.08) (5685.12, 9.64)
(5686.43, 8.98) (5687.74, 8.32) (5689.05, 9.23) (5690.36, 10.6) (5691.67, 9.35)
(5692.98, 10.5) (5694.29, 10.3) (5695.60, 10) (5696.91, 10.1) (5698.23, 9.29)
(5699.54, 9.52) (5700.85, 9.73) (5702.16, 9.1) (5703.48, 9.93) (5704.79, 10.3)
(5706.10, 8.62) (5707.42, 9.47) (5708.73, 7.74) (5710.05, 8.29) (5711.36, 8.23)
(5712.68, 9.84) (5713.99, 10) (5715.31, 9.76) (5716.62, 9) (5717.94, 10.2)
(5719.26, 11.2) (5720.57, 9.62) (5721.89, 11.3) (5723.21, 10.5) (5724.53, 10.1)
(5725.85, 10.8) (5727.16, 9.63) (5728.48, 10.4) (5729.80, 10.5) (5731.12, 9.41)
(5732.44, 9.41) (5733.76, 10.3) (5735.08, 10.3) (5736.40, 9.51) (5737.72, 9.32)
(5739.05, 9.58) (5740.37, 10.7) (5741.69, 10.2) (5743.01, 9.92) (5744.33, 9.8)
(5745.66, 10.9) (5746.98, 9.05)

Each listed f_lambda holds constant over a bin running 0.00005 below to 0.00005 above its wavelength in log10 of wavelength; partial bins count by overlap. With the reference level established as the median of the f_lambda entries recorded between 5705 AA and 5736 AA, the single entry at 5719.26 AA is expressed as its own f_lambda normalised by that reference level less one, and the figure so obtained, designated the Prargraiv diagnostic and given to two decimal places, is 0.14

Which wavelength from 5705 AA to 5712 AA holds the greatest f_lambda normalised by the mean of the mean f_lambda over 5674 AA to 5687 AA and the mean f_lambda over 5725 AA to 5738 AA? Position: 5707.42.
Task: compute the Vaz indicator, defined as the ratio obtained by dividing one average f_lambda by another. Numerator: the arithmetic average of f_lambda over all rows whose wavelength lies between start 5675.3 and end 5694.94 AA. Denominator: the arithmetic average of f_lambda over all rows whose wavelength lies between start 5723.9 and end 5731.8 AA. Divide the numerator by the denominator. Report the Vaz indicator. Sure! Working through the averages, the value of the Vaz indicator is 0.95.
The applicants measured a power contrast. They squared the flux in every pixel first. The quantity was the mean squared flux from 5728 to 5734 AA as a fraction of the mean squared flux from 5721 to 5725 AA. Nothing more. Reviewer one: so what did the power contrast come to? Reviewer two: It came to 0.89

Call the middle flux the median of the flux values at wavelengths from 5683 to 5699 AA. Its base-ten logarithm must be 0.98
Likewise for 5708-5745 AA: 0.99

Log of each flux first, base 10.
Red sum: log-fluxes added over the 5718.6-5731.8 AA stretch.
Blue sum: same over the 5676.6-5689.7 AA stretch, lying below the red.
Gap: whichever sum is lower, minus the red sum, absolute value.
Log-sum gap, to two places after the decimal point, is 0.45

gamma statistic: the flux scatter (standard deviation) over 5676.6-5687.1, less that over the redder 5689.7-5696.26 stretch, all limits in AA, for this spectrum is 0.36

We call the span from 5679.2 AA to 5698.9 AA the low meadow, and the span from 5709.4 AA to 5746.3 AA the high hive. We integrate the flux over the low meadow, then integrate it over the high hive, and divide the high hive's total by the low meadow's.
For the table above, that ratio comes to 2.0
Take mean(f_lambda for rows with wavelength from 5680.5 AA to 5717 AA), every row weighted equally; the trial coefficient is 9.4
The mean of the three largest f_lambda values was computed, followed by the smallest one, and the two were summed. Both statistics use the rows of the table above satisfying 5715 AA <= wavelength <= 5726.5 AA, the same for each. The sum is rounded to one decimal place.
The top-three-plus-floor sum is 20.1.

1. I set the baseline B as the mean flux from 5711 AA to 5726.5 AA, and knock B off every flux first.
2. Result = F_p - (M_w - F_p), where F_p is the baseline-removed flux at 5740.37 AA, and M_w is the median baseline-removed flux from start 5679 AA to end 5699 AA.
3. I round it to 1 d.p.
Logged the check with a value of 1.9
